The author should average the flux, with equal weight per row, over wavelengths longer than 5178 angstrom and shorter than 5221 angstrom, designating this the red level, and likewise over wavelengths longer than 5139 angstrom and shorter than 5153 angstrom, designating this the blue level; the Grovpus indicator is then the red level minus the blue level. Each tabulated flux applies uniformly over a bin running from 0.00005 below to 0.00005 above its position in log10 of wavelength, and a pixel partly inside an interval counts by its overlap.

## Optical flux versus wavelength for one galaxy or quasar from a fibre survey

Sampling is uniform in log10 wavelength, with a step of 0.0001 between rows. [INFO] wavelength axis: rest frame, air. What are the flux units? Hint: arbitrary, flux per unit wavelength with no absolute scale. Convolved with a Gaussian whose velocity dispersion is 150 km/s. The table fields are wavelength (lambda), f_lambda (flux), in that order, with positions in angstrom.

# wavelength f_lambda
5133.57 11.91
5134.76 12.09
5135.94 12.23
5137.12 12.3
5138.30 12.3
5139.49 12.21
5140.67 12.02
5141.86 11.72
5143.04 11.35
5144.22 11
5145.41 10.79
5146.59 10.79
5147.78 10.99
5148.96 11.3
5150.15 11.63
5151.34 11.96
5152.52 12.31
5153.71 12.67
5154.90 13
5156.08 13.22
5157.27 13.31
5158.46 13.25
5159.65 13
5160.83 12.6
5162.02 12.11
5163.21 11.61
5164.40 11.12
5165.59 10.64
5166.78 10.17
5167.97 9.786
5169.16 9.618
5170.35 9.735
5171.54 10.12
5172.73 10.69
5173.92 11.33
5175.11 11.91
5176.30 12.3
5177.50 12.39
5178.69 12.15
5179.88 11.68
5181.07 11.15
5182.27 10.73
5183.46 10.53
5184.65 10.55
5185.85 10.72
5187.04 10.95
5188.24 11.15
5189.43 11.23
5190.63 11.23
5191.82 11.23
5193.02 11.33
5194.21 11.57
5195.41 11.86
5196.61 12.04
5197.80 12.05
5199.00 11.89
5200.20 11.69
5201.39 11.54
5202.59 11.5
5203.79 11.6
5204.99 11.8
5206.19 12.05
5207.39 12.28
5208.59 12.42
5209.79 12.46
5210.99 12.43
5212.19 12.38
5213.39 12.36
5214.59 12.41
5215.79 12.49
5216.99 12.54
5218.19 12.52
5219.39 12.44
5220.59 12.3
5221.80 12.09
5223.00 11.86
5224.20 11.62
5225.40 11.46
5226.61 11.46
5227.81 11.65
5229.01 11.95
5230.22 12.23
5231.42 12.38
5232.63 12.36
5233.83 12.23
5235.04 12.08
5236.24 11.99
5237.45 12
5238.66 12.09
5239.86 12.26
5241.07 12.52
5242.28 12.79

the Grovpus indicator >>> 0.3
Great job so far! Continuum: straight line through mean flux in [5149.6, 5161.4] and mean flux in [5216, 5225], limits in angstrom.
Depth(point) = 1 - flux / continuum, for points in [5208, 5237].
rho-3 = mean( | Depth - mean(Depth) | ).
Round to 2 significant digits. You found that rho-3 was 0.021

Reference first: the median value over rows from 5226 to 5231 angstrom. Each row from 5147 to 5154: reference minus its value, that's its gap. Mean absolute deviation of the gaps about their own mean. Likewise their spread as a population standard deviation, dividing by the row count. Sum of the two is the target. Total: 1.1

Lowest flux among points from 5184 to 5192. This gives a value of 10.55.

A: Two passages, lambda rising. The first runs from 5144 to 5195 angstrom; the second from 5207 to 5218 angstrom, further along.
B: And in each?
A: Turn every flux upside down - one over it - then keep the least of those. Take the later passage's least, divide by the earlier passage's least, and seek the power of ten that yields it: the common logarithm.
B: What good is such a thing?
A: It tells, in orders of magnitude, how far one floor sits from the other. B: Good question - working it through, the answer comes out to 0.026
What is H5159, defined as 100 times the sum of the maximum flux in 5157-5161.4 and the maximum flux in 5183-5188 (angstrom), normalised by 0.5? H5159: 4852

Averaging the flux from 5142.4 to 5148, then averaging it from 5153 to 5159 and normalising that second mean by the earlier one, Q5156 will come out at 1.19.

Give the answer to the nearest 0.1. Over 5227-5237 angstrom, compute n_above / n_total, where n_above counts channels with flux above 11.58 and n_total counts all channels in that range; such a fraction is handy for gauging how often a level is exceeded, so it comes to 1.0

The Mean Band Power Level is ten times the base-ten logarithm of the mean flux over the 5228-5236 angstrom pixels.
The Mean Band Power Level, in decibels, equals 10.9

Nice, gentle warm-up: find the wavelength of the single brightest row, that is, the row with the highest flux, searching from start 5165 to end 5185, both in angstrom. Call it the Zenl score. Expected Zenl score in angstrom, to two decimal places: 5177.50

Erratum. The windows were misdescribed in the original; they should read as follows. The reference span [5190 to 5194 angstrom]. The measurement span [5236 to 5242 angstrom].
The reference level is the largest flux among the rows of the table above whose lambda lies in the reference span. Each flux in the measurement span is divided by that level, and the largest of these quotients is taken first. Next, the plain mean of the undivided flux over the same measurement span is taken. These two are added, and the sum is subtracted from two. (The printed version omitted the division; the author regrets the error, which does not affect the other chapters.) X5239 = -11.3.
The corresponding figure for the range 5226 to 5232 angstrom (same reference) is -11.0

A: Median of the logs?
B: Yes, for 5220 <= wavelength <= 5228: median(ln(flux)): 2.46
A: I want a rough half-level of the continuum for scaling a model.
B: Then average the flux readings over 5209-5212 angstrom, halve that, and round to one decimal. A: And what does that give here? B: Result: 6.2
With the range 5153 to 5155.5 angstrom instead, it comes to 6.4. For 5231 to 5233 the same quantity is 6.2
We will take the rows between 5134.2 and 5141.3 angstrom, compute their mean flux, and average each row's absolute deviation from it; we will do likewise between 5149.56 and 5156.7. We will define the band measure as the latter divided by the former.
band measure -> 5.5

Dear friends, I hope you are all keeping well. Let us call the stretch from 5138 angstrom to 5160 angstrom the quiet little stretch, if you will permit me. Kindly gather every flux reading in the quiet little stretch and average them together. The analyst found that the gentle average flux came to 12.0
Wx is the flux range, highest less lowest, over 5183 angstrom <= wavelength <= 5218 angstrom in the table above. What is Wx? 2.0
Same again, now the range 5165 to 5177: 2.7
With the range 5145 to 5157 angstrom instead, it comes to 2.4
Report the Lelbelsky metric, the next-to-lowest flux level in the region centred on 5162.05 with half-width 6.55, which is 10.17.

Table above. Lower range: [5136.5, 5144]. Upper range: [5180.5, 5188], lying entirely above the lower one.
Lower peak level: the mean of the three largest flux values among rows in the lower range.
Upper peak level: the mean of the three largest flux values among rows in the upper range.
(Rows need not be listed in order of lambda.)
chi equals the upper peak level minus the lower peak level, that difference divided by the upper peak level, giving -0.12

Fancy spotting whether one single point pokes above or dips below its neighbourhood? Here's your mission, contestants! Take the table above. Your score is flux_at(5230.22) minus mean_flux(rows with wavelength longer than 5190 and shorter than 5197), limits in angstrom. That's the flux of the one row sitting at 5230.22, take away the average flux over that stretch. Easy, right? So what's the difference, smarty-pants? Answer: 0.7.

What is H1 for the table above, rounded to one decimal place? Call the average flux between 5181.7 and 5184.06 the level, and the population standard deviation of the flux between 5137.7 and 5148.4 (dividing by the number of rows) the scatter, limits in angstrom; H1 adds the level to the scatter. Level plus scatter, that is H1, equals 11.2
